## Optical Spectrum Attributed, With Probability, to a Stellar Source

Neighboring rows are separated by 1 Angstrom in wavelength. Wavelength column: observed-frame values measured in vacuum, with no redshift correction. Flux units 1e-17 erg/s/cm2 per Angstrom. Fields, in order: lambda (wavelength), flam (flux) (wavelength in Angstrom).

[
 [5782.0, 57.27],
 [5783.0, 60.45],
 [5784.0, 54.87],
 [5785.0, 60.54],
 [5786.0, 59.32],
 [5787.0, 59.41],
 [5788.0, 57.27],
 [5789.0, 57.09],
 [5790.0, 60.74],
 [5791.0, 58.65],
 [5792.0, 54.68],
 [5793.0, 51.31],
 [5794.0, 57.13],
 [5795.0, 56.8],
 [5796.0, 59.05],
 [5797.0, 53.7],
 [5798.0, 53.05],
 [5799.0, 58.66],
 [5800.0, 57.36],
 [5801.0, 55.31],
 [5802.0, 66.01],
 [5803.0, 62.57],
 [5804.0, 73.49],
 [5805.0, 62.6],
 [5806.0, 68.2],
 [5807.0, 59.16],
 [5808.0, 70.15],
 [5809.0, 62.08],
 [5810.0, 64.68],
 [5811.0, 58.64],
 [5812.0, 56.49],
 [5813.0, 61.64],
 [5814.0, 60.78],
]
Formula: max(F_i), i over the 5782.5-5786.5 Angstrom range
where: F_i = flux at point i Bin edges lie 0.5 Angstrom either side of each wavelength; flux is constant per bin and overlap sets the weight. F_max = 60.54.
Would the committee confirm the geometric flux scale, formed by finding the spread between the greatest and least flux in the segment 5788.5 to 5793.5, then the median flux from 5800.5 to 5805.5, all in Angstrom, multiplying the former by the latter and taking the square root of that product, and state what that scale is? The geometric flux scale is 24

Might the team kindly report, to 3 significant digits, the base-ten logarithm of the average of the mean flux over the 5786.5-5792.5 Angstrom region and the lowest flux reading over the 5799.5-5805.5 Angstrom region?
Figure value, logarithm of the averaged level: 1.75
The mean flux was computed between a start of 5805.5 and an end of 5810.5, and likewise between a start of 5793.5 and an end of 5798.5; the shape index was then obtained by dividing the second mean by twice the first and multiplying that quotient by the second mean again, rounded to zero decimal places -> 24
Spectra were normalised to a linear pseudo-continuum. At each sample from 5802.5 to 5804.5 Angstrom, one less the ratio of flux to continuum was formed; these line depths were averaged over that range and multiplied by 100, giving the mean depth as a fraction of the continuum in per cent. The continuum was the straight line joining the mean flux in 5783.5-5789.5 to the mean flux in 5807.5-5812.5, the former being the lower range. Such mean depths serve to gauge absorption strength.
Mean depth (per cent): -11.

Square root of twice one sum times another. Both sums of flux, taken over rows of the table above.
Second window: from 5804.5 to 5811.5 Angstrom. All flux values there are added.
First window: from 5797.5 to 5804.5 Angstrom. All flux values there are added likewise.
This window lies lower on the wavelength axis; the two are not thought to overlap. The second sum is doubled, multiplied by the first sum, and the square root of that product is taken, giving 616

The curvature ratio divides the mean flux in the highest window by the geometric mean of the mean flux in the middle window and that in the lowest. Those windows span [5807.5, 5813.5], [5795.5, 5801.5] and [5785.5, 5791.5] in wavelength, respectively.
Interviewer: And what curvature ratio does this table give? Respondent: 1.08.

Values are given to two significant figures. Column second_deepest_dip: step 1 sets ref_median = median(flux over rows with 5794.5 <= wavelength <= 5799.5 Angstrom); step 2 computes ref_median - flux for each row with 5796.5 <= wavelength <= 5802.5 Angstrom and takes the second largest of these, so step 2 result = 3.1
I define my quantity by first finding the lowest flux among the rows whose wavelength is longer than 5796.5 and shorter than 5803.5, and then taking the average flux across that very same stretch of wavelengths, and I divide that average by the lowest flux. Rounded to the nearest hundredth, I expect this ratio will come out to 1.10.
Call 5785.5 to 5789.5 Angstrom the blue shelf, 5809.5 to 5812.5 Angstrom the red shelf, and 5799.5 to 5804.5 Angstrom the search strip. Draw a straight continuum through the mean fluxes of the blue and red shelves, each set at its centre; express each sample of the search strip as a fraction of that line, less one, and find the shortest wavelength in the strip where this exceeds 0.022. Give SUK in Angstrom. 5802.0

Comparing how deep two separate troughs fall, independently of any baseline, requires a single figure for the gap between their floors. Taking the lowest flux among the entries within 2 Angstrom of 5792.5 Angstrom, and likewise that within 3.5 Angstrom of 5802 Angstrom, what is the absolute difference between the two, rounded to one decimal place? 4.0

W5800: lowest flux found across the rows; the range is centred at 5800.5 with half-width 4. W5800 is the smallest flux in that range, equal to 53.05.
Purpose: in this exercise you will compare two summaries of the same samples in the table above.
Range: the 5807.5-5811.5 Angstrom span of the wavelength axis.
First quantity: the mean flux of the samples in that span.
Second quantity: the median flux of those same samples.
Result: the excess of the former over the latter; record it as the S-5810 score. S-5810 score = 0.51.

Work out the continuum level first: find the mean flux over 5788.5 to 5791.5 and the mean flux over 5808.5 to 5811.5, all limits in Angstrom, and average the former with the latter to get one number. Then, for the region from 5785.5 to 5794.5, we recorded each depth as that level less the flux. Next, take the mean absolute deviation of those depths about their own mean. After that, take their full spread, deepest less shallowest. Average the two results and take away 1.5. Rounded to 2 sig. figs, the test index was 4.2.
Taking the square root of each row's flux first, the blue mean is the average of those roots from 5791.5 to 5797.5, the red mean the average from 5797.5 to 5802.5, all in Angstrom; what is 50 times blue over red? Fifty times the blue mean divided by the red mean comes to 49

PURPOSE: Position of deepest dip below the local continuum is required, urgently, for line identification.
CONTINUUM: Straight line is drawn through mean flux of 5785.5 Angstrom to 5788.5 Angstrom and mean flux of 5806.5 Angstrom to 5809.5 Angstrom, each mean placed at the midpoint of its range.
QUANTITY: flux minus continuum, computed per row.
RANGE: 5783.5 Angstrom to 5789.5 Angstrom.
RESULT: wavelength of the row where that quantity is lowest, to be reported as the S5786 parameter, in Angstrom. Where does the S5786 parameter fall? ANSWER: 5784.0 Angstrom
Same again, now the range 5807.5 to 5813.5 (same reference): 5812.0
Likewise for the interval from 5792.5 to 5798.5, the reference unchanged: 5793.0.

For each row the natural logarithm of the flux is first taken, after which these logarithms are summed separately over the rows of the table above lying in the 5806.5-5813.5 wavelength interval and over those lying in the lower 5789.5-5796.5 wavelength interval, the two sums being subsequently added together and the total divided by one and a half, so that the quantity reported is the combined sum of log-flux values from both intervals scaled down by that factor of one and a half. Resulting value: 38.1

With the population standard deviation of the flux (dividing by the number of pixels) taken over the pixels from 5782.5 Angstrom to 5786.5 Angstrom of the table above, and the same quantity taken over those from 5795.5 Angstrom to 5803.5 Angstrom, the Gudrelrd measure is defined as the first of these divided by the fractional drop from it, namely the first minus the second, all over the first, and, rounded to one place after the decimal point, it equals -2.9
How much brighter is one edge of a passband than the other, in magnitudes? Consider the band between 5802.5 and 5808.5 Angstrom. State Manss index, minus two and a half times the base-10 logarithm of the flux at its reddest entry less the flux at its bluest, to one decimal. -2.2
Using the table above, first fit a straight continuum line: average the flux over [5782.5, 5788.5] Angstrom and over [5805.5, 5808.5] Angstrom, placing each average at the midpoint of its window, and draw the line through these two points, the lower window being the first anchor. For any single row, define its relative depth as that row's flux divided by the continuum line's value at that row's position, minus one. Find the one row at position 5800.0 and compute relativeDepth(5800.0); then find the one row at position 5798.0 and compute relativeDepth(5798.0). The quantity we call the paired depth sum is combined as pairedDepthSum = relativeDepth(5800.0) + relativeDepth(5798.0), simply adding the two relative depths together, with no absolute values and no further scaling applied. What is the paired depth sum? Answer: -0.25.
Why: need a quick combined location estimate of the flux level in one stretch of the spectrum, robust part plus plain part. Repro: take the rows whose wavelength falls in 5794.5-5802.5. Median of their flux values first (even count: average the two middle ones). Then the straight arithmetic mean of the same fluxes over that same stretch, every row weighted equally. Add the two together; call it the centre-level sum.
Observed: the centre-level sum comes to 115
